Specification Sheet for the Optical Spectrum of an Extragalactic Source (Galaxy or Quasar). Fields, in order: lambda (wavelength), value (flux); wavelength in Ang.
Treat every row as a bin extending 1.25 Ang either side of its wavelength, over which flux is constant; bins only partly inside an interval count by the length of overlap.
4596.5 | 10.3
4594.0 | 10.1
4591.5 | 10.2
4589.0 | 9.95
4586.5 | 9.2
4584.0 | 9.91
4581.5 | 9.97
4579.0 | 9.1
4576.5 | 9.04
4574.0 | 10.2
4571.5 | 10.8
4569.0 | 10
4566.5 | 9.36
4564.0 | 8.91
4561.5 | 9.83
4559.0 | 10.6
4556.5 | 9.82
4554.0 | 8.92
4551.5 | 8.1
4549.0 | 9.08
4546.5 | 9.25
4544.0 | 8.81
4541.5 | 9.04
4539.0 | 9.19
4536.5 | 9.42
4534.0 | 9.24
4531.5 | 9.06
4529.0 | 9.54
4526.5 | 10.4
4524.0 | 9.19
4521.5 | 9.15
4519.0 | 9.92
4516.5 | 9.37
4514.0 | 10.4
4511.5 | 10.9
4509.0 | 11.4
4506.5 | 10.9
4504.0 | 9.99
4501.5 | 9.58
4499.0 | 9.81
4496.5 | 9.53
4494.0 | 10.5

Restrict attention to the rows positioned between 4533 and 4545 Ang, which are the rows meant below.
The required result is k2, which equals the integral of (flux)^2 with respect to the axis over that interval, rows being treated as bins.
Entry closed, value 1004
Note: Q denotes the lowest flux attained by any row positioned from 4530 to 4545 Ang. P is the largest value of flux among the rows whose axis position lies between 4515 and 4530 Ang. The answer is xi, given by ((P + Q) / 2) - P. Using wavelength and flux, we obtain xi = -0.8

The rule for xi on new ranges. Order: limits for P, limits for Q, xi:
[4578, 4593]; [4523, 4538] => -0.6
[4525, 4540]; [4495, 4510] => -0.4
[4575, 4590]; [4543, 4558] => -0.9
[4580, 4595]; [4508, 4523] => -0.5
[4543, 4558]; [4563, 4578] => -0.5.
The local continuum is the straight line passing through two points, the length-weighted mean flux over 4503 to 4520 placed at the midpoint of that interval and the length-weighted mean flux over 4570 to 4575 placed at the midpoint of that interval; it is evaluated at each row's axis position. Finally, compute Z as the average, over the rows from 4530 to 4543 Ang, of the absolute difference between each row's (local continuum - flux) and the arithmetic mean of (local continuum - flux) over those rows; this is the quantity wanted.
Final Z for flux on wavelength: 0.1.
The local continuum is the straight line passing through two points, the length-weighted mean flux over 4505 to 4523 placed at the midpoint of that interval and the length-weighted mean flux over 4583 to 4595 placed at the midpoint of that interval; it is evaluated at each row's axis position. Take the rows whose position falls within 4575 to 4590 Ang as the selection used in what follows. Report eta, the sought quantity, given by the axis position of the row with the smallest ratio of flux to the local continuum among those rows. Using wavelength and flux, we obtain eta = 4576.5 Ang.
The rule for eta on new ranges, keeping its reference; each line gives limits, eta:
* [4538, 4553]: 4551.5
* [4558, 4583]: 4564.0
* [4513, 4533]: 4531.5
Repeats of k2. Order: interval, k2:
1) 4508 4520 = 1301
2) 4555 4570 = 1426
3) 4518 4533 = 1366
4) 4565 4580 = 1431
